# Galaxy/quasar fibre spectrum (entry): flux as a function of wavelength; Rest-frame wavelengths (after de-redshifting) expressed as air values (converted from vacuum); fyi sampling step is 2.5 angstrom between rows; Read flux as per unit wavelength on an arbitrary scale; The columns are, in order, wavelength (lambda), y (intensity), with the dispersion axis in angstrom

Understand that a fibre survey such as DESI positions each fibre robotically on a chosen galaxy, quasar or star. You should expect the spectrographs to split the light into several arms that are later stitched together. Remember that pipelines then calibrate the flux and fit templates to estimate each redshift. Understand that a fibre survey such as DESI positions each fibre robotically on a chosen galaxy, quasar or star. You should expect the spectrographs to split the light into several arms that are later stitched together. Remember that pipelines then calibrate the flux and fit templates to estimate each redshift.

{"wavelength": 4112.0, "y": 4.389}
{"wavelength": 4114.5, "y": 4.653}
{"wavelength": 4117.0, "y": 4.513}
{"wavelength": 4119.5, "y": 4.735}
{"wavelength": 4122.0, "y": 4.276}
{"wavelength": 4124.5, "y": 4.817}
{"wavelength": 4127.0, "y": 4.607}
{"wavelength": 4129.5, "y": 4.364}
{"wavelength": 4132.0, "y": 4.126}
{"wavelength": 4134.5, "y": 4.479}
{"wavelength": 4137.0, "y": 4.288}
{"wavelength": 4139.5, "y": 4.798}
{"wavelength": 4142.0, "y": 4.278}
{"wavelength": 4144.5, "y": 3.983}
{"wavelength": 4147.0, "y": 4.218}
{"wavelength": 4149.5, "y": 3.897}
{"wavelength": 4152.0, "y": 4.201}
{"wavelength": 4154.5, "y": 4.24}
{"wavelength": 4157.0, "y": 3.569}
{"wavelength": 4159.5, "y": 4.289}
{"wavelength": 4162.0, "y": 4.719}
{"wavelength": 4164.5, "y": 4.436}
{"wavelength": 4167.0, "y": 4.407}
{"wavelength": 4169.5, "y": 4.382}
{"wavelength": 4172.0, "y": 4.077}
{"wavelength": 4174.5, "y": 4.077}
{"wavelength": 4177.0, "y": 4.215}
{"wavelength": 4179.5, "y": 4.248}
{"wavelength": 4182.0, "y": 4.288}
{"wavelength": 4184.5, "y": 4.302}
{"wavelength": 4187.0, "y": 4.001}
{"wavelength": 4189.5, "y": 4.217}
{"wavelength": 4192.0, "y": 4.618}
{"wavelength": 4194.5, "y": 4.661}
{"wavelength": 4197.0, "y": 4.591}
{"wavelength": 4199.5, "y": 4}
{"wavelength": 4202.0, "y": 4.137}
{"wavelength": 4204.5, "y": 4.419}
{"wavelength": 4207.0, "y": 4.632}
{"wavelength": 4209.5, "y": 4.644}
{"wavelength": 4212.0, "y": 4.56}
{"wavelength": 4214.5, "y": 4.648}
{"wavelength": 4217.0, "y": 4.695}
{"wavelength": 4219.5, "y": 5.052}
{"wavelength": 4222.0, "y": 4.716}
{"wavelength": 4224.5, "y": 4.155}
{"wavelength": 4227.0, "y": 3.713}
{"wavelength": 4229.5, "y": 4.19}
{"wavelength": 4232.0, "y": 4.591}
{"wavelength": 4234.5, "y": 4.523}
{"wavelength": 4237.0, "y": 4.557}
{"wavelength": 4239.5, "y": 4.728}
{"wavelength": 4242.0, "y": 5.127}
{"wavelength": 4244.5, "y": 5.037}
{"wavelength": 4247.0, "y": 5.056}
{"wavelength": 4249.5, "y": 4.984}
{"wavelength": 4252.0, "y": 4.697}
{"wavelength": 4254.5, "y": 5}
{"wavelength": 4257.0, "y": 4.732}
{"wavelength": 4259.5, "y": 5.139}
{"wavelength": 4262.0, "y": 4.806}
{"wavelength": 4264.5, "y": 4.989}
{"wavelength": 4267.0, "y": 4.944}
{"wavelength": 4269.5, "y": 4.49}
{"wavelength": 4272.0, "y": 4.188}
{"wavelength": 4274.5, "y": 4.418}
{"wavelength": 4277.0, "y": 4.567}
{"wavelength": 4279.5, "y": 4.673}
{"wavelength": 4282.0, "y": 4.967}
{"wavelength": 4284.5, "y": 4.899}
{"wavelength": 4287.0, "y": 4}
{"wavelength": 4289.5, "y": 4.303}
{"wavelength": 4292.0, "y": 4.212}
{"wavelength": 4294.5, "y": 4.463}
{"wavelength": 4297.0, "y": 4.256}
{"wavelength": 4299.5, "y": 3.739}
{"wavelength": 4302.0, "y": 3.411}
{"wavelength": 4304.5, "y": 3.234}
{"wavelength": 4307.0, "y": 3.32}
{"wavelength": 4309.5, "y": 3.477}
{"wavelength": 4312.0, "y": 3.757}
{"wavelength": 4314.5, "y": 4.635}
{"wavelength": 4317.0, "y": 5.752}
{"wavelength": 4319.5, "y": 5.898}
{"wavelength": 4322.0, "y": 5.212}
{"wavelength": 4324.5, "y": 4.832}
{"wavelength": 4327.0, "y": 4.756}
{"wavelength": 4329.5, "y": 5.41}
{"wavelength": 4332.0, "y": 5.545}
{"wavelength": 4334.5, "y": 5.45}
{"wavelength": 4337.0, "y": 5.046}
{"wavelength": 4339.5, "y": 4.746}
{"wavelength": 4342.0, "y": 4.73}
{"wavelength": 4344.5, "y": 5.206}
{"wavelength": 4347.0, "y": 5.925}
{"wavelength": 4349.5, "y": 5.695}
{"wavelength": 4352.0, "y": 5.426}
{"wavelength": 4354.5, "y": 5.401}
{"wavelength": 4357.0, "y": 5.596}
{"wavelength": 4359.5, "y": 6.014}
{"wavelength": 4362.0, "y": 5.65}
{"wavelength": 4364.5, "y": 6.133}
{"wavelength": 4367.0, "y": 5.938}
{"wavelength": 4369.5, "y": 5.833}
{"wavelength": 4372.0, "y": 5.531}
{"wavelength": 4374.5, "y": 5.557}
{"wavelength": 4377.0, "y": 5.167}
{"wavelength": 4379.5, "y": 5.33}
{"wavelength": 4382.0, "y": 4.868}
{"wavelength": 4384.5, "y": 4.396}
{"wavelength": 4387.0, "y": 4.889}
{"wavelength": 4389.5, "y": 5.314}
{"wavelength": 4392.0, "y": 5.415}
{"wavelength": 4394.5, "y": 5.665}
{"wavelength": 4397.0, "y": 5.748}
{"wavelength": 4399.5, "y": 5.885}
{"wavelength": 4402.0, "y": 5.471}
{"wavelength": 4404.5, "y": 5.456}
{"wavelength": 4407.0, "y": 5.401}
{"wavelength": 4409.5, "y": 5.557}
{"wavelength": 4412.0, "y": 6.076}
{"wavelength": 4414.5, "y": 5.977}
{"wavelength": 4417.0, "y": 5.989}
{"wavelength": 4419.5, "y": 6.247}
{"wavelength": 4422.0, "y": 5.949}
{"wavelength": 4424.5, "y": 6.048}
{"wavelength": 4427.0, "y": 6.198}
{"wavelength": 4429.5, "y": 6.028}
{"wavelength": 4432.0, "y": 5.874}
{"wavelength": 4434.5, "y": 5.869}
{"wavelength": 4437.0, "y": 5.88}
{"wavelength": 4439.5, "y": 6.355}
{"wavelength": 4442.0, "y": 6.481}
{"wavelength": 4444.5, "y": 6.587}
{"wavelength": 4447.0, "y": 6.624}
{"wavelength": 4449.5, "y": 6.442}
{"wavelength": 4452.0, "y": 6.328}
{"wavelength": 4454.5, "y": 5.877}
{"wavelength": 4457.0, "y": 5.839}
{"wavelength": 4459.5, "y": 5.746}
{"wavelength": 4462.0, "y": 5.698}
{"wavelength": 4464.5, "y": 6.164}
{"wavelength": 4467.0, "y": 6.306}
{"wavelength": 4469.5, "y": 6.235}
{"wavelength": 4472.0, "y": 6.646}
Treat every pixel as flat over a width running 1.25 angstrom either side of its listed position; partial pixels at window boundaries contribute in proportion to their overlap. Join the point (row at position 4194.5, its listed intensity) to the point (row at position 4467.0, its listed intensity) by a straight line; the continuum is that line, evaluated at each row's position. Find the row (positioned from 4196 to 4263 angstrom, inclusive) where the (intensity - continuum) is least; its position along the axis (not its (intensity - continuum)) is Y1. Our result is 4227.0 angstrom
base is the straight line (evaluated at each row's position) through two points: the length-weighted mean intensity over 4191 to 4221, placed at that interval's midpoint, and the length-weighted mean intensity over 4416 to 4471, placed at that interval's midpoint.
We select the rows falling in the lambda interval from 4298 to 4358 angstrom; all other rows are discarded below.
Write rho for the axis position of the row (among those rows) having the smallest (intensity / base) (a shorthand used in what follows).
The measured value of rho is 4304.5 angstrom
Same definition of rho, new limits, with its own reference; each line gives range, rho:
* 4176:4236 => 4227.0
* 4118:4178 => 4157.0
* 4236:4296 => 4287.0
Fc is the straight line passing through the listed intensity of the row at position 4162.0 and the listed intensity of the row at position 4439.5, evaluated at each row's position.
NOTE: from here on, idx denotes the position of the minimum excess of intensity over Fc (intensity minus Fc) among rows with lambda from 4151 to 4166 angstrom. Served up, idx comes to 4157.0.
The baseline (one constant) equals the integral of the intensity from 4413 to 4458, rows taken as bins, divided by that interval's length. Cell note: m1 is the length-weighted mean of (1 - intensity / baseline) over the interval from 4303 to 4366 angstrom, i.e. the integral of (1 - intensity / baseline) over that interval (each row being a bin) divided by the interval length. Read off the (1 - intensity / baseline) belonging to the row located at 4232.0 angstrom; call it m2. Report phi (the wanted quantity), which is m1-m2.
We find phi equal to -0.08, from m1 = 0.175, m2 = 0.25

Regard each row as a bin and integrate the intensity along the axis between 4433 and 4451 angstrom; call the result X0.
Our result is 114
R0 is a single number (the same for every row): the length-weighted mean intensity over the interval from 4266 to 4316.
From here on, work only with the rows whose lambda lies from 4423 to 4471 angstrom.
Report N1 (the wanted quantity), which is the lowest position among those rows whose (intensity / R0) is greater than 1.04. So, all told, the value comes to 4424.5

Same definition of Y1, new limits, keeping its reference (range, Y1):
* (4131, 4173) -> 4157.0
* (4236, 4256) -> 4237.0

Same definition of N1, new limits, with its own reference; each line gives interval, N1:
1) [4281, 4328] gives 4282.0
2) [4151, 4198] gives 4162.0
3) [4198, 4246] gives 4204.5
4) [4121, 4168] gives 4124.5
